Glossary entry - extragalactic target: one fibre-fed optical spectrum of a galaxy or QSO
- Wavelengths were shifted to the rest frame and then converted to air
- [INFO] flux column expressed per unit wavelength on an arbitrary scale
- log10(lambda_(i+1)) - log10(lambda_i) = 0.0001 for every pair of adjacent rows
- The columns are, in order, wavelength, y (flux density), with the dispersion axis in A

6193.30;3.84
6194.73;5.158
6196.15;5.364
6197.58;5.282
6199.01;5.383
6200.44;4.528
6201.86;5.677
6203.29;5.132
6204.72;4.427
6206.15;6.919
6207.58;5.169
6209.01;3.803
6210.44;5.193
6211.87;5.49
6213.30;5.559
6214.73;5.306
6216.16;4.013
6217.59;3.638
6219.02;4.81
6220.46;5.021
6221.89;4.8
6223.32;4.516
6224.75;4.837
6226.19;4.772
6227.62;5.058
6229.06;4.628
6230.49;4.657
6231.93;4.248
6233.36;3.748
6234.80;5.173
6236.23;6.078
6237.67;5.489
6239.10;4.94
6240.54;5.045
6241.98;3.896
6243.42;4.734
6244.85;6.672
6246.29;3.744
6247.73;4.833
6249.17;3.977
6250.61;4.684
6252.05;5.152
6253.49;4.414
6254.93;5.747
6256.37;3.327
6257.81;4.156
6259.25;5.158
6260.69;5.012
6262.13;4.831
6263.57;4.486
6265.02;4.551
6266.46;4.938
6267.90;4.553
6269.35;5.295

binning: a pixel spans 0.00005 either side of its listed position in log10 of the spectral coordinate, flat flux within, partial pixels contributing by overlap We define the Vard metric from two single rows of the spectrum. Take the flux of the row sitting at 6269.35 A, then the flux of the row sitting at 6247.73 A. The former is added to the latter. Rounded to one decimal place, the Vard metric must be 10.1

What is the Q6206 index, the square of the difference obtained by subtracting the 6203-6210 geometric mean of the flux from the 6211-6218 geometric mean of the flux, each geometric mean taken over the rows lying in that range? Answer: 0.07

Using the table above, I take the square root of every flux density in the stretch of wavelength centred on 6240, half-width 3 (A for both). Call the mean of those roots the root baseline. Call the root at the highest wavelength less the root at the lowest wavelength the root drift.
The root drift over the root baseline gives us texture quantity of -0.17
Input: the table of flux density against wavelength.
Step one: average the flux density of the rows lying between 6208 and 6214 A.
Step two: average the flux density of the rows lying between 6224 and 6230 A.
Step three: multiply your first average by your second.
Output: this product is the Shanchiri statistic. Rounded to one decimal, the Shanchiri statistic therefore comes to 24.2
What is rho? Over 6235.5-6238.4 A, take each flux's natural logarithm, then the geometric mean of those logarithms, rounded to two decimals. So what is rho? 1.75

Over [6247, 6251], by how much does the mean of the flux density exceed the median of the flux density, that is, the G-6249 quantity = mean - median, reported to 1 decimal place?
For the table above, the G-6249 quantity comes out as -0.2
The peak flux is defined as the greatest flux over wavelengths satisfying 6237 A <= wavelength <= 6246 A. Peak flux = 6.672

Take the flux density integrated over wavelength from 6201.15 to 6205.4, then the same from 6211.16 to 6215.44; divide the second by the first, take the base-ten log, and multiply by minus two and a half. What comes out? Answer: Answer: -0.08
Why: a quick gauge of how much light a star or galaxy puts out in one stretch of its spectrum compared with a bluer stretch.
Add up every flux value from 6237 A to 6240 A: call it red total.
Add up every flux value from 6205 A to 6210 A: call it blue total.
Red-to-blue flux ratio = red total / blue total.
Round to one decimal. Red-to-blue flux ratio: 0.7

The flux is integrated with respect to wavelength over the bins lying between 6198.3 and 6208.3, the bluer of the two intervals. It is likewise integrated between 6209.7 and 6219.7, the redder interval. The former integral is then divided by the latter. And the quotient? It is 1.09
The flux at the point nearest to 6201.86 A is 5.677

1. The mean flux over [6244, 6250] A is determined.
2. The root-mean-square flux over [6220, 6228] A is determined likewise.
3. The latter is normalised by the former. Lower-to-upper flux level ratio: 1.01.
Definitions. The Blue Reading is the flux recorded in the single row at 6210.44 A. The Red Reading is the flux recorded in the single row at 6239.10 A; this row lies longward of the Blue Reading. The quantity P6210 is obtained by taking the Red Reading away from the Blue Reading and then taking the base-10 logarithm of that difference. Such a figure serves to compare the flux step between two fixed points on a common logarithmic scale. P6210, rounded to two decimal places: -0.60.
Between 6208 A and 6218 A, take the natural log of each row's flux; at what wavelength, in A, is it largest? 6213.30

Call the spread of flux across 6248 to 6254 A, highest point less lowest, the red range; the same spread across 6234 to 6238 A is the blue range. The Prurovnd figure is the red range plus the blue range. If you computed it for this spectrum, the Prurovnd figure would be 2.1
